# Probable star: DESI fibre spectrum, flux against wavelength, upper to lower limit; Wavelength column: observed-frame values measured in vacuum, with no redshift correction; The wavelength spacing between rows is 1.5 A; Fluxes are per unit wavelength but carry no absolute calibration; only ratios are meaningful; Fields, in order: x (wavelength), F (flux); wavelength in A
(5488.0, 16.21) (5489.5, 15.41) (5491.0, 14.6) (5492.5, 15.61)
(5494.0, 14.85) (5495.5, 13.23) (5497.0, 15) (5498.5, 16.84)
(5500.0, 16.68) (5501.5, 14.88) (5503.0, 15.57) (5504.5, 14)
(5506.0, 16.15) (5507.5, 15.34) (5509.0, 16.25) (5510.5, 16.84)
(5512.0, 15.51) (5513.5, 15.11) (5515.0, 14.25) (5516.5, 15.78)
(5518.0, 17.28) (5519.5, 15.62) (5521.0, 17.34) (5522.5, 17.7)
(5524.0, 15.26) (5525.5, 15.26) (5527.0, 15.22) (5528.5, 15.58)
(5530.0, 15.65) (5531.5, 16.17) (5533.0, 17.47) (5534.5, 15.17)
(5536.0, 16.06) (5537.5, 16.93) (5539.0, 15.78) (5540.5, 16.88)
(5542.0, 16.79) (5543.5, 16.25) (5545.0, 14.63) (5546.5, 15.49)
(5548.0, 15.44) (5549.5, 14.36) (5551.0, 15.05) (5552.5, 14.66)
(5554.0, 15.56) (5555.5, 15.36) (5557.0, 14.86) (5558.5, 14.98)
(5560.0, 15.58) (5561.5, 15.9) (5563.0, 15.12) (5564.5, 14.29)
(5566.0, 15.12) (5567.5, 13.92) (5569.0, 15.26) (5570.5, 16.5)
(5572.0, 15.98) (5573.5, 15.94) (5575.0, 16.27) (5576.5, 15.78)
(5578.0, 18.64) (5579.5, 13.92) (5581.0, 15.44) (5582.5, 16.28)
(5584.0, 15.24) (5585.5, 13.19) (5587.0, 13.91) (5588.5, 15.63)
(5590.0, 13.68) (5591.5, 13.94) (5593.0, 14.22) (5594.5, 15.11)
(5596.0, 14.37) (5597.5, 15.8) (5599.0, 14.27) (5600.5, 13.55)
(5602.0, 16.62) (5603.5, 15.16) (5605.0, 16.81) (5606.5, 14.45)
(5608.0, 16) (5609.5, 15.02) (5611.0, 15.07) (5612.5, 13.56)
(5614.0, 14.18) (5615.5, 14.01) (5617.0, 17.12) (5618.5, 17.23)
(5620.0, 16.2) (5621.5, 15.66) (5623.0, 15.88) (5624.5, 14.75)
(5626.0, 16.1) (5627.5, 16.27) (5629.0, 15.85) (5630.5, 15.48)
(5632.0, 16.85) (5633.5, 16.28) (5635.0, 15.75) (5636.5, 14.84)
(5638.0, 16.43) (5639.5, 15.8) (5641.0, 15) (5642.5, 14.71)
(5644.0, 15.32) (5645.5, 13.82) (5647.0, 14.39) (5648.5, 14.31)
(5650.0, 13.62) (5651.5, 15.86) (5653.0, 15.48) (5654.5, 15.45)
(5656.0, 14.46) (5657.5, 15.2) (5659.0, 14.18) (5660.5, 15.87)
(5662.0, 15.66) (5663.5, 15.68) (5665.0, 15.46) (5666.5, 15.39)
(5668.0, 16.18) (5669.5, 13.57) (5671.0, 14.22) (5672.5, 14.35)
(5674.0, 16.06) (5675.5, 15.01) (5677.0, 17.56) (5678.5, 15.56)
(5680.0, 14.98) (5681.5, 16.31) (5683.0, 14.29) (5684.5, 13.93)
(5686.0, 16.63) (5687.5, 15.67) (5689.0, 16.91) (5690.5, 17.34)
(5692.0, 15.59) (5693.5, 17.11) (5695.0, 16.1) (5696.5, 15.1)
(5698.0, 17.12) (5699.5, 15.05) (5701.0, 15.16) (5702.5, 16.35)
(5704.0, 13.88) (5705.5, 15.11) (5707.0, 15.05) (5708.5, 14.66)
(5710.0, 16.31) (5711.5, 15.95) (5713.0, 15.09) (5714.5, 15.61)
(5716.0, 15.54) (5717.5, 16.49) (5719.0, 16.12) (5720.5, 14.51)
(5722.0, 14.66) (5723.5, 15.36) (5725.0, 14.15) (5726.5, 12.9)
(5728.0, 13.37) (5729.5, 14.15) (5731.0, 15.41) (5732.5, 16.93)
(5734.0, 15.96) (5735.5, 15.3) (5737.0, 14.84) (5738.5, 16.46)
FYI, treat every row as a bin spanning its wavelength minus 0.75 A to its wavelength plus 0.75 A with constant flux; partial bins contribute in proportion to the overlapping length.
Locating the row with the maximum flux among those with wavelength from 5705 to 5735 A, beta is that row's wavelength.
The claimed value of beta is 5732.5 A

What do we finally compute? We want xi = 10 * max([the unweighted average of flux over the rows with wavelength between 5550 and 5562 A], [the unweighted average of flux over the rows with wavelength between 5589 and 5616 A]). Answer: 152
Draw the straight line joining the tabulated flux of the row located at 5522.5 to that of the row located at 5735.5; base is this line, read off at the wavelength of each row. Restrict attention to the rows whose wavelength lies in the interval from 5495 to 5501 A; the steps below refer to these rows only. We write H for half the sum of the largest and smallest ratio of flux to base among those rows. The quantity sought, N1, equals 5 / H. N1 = 6.0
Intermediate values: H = 0.84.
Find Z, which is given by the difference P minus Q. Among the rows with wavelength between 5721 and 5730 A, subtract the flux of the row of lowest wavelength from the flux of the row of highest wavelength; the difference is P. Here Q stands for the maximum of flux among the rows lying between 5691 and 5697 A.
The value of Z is -17.6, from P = -0.5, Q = 17.11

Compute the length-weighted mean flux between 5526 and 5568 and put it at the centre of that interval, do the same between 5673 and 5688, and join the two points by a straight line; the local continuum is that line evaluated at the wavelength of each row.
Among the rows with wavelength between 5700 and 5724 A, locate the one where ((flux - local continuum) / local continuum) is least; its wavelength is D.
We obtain 5704.0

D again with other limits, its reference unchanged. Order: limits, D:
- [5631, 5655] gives 5650.0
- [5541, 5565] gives 5564.5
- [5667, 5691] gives 5669.5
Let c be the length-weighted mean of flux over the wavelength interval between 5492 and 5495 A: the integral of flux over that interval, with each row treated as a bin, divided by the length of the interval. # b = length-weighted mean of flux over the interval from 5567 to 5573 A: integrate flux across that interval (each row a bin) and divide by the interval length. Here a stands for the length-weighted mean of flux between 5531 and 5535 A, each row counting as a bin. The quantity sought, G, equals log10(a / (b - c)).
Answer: 1.54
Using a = 16.3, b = 15.5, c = 15.0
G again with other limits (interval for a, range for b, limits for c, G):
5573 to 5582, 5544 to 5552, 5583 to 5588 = 1.34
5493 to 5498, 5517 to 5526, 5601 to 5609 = 1.31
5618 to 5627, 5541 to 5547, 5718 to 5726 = 1.25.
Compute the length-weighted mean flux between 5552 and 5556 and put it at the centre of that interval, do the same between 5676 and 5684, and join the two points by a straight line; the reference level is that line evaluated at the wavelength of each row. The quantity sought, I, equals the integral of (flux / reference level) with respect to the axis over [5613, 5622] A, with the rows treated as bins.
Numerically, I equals 9.14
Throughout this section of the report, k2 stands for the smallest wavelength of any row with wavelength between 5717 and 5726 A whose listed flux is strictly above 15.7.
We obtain 5717.5 A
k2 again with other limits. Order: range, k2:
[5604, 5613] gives 5605.0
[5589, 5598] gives 5597.5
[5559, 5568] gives 5561.5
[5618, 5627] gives 5618.5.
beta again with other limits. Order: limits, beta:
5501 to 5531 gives 5522.5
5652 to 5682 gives 5677.0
